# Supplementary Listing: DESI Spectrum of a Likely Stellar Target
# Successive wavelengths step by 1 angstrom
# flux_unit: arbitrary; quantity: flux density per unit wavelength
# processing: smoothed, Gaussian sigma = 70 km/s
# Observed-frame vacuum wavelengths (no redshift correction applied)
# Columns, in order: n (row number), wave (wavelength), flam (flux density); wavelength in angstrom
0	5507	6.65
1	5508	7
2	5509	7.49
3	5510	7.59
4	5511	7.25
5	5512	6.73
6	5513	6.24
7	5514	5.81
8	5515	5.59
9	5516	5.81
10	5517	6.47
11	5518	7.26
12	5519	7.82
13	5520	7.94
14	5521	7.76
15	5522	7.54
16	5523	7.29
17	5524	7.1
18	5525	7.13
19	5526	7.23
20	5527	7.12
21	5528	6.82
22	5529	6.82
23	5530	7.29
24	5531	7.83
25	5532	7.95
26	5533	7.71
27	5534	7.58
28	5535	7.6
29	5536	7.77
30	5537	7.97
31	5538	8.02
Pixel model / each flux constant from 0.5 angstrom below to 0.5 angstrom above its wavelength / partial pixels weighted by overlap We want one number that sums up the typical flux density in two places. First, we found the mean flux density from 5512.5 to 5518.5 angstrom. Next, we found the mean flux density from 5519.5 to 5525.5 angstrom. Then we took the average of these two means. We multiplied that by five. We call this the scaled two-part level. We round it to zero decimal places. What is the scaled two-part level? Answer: 34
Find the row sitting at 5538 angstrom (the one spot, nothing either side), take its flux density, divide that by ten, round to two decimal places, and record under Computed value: 0.80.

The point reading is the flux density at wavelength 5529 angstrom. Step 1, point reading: 6.82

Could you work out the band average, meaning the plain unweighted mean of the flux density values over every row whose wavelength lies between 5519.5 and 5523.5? 7.6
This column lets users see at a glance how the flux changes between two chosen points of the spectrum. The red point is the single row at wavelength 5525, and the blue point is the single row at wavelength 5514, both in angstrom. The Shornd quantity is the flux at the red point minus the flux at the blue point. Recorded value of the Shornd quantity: 1.3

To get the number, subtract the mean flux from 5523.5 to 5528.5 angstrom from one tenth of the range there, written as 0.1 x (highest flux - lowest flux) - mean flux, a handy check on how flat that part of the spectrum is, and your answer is -7.04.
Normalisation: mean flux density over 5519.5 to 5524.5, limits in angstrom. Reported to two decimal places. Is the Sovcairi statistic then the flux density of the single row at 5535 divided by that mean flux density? 1.01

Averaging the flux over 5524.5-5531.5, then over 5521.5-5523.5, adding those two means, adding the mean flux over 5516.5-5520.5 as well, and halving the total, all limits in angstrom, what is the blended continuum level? 11.0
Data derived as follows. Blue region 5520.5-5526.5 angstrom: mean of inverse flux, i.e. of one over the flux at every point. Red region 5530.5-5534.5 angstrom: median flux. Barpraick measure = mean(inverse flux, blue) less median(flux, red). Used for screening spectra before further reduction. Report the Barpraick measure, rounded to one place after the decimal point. -7.6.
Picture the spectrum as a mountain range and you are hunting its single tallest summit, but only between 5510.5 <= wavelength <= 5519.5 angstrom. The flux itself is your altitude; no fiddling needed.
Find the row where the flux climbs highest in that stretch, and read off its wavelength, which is 5519 angstrom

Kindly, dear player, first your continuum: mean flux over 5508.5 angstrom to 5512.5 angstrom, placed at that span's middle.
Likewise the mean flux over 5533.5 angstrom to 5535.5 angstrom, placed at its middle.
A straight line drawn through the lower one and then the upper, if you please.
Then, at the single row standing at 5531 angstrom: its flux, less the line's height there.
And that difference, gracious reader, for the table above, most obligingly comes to 0.29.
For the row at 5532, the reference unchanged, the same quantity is 0.39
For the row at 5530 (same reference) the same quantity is -0.24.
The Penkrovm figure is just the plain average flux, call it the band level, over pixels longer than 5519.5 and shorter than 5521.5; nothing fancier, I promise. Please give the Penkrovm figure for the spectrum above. 7.85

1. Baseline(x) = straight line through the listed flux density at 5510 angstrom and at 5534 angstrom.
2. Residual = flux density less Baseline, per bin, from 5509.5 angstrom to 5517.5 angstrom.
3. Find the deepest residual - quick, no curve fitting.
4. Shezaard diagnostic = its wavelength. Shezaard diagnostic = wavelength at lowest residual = 5515 angstrom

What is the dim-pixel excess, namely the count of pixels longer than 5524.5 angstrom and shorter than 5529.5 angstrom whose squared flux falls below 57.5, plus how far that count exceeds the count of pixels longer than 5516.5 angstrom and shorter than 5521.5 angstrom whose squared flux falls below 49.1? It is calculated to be 9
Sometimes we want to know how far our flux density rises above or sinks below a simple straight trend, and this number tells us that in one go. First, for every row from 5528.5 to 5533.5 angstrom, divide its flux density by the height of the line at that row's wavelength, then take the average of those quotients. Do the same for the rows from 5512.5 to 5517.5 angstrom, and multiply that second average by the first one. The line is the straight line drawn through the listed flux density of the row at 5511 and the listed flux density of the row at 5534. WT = 0.817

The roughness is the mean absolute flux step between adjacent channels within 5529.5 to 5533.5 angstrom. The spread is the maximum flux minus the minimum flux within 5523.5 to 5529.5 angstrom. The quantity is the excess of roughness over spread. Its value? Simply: -0.1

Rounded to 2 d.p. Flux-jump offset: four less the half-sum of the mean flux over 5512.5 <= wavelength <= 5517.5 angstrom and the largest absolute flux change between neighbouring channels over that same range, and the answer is 0.68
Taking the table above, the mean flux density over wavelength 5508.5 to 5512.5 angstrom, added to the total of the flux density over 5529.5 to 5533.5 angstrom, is 38.0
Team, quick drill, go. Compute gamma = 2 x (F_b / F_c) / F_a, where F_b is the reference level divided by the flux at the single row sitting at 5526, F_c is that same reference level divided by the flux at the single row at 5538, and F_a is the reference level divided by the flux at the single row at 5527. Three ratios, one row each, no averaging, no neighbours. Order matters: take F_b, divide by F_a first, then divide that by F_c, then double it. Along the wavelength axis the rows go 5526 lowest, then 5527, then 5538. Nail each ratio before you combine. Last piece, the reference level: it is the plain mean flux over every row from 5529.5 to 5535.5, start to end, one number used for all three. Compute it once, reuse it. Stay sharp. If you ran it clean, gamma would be 2.06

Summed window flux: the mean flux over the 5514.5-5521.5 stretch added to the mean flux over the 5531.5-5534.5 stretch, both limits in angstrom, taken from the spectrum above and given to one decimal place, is 14.7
